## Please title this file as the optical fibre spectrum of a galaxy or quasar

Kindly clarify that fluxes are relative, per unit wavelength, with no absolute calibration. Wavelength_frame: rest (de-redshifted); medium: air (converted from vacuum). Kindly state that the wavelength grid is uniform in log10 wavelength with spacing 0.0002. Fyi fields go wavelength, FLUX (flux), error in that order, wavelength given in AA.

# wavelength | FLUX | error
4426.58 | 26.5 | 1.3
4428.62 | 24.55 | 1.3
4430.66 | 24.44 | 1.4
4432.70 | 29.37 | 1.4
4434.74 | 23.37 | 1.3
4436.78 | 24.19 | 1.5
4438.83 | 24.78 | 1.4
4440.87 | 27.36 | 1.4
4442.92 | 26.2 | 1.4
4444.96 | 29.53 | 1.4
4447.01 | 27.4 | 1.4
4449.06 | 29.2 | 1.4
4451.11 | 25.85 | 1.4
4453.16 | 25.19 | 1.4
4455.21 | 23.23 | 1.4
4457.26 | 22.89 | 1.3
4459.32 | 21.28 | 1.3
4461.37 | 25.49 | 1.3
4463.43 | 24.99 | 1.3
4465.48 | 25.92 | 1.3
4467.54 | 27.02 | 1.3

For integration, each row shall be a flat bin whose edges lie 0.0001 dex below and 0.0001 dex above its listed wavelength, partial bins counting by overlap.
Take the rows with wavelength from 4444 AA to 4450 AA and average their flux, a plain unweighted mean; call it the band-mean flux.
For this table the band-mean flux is 28.7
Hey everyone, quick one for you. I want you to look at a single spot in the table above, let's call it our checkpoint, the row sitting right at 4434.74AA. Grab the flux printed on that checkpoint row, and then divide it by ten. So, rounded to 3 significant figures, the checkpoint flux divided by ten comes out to 2.34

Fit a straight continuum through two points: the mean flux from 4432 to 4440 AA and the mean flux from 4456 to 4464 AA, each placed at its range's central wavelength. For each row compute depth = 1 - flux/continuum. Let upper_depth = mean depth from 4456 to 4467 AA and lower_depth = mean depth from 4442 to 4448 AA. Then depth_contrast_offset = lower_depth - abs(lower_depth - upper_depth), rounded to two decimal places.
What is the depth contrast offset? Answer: -0.22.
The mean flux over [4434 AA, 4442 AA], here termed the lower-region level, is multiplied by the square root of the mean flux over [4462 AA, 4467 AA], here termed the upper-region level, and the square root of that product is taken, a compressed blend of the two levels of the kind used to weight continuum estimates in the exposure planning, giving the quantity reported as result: 11.2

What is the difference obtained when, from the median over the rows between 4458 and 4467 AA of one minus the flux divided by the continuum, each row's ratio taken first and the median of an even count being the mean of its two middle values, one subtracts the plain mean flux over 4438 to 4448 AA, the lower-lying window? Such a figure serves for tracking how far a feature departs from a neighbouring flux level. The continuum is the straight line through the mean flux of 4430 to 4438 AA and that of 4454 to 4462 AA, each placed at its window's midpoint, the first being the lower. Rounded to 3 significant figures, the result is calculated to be -27.2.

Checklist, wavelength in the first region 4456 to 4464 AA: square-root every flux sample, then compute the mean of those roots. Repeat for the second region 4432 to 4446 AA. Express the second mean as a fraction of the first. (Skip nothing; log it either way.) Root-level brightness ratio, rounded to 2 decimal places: 1.06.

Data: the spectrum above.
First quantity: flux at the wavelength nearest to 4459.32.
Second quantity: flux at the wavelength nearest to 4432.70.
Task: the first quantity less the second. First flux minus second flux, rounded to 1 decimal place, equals -8.1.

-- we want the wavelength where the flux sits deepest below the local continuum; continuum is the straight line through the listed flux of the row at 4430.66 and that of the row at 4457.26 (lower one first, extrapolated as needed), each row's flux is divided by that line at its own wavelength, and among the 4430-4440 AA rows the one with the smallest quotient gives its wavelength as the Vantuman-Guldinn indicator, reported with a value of 4434.74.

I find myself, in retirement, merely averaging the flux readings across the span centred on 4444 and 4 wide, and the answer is 27.9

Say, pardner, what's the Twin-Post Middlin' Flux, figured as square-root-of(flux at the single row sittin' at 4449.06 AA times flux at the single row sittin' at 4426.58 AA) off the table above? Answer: 27.8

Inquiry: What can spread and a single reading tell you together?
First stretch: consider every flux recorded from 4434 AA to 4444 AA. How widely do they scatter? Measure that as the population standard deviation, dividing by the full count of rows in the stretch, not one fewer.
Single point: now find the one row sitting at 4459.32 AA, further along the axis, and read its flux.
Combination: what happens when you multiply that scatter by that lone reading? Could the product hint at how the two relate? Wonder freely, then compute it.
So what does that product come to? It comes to 30.4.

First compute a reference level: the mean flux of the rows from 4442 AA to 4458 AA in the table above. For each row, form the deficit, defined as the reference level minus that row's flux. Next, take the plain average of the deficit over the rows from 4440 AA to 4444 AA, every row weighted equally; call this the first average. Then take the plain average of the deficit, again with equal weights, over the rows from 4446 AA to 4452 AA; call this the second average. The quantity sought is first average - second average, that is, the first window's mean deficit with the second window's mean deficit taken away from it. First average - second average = 0.7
